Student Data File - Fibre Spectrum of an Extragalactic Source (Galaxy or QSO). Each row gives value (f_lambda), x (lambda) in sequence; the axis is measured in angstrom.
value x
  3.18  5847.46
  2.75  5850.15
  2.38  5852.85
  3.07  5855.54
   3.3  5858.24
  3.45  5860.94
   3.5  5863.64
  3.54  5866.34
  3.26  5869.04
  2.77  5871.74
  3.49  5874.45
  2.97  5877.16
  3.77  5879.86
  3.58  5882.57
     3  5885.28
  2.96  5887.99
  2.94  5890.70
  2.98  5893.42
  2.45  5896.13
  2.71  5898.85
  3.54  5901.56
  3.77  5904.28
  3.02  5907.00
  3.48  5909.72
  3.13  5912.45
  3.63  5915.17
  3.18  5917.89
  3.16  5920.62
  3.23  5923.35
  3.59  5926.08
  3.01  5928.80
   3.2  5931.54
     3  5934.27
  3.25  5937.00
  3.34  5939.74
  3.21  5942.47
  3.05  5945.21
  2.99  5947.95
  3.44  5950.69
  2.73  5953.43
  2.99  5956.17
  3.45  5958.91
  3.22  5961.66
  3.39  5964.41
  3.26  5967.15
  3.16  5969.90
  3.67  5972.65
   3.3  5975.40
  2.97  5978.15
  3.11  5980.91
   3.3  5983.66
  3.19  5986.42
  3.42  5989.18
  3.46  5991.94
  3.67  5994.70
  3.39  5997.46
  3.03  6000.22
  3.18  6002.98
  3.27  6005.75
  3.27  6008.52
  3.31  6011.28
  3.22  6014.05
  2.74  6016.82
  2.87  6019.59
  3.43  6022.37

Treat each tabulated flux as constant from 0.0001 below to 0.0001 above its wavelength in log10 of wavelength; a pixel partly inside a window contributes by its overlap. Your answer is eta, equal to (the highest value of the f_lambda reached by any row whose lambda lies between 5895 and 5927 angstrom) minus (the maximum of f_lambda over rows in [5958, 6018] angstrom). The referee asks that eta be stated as 0.10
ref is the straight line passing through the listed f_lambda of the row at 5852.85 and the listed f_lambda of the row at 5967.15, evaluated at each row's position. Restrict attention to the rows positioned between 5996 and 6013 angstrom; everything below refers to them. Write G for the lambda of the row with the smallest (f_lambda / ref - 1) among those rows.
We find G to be 6000.22 angstrom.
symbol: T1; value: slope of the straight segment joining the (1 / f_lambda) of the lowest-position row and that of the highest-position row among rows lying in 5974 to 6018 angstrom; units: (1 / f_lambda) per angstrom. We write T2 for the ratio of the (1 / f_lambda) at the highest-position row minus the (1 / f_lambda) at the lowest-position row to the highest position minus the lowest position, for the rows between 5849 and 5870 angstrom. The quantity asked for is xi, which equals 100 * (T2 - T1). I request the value -0.45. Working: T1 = 0.0015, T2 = -0.0030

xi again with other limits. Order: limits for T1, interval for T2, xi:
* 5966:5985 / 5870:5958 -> -0.01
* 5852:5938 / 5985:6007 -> 0.09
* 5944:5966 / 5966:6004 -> 0.19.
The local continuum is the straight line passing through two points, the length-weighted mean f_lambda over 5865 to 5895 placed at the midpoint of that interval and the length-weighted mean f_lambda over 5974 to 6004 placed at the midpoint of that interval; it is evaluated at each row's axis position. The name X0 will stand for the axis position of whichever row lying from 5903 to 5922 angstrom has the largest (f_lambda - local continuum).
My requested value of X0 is 5904.28 angstrom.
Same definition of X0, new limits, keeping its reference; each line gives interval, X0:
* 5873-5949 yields 5879.86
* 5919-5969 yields 5926.08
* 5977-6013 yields 5994.70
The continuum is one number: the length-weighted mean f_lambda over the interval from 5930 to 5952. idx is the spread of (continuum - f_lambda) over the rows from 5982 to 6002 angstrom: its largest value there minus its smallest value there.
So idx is 0.64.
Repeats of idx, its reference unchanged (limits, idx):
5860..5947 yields 1.32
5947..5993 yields 0.94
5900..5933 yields 0.76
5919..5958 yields 0.86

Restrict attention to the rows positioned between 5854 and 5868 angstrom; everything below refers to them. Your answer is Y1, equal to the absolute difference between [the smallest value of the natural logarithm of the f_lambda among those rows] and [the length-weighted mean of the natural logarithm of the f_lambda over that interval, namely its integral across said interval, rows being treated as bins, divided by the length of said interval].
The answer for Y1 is 0.087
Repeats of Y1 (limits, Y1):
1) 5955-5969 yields 0.086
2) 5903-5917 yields 0.114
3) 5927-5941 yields 0.055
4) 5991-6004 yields 0.098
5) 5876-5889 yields 0.094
